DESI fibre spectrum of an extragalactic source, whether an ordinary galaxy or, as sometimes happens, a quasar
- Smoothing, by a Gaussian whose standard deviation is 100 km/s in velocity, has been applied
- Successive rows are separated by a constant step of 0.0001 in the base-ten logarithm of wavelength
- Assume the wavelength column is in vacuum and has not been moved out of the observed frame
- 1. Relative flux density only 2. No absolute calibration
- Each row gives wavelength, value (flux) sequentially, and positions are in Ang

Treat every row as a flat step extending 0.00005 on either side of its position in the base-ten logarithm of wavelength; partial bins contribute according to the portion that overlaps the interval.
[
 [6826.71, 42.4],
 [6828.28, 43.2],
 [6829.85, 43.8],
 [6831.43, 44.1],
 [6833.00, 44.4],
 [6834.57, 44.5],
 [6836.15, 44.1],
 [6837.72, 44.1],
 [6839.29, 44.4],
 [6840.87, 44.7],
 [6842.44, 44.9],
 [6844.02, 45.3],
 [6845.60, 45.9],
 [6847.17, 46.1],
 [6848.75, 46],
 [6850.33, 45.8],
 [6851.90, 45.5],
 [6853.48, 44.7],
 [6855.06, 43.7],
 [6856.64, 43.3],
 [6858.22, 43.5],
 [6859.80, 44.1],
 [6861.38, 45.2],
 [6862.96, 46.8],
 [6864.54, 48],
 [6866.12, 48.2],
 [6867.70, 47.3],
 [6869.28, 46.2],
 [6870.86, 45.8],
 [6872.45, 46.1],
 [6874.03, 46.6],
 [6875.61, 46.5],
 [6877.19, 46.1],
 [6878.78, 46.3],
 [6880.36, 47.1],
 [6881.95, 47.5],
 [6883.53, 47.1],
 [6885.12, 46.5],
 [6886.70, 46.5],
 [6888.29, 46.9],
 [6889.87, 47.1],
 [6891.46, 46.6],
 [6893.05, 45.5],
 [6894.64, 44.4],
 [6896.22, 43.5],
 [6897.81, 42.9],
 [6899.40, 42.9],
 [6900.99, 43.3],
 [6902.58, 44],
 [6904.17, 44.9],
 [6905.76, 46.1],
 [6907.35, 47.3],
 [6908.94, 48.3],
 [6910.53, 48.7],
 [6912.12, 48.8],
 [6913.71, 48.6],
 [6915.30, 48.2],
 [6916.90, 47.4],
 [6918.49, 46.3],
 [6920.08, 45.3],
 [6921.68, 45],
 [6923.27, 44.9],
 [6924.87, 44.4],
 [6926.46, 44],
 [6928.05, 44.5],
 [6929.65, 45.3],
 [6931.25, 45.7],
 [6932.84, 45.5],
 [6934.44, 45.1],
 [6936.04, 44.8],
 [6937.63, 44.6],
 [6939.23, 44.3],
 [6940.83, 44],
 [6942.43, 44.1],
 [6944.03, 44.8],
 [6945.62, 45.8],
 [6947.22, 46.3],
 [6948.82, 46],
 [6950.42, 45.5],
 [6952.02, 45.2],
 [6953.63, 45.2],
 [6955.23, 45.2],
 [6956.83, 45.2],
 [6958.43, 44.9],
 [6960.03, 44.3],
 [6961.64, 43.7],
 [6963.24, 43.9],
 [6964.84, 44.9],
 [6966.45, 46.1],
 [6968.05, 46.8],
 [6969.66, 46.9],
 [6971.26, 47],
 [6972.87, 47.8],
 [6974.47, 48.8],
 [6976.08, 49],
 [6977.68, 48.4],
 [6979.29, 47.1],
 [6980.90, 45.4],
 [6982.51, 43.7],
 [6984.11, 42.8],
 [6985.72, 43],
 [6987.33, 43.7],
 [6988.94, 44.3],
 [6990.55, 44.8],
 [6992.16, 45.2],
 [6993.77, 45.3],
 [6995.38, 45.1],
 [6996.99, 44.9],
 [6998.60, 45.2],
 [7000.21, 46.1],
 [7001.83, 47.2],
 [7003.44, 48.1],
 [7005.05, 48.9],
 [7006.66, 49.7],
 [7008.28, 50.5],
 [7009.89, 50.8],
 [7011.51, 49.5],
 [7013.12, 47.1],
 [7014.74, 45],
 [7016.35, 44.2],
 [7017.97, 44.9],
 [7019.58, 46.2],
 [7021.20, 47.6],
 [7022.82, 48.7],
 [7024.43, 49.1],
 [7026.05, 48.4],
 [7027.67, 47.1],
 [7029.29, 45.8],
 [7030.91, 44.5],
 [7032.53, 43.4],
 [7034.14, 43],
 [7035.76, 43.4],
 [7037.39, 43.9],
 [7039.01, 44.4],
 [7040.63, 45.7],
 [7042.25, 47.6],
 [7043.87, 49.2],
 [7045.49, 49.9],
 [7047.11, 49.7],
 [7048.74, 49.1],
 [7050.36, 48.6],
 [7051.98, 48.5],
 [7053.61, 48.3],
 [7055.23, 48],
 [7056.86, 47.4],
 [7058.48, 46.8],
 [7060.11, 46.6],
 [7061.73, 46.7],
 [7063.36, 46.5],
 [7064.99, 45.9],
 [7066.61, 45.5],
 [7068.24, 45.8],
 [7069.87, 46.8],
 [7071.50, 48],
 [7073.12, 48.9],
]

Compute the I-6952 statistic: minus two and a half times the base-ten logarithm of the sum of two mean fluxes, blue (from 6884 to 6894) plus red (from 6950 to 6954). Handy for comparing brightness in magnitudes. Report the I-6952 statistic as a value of -4.91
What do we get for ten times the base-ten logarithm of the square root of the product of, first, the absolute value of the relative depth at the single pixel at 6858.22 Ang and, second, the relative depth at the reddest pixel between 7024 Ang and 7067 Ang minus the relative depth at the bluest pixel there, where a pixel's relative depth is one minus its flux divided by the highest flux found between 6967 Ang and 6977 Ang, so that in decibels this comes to -10.4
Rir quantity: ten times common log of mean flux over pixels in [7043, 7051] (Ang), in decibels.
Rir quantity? 16.93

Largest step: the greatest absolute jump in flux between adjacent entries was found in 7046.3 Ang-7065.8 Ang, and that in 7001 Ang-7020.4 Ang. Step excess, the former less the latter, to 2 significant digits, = -1.8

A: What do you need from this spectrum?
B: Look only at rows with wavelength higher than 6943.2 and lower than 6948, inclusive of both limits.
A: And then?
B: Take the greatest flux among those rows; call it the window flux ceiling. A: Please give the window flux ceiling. 46.3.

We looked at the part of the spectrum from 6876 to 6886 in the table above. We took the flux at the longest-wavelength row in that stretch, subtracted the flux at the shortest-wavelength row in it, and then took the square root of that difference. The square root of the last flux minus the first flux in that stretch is 0.63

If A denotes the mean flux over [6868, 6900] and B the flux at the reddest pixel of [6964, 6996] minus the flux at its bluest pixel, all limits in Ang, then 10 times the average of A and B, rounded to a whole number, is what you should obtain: 231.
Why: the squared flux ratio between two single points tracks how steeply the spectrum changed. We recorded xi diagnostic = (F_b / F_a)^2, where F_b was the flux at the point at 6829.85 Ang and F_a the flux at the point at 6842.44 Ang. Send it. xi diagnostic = 0.95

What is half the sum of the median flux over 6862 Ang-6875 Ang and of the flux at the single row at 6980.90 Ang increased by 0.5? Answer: 46.3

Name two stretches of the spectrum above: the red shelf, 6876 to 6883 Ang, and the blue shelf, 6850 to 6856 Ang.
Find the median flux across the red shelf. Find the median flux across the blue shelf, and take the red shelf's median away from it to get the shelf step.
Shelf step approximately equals -1.6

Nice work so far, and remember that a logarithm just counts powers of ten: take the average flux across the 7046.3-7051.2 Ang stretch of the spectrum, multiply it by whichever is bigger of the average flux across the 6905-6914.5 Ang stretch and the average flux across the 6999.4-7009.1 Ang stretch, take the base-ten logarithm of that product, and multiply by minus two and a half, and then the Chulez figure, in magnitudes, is -8.44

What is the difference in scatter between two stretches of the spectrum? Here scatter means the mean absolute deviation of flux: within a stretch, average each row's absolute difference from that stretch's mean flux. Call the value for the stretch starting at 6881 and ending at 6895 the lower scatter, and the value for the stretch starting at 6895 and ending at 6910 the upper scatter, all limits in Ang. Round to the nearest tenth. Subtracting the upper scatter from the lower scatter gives -1.0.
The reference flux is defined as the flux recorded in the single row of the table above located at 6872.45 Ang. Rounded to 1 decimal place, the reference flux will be 46.1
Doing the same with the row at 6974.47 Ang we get 48.8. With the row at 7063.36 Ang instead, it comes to 46.5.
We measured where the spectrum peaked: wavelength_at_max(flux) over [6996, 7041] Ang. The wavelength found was 7009.89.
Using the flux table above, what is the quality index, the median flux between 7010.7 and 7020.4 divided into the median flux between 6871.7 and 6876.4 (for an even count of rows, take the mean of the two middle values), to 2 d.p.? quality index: 1.02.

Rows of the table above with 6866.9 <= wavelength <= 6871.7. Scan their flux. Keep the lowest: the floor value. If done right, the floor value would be 45.8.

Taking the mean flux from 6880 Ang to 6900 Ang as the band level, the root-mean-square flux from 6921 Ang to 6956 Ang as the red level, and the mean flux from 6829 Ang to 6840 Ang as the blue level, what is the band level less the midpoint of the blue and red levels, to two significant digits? 1.1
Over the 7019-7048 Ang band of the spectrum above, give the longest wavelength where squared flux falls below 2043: 7039.01 Ang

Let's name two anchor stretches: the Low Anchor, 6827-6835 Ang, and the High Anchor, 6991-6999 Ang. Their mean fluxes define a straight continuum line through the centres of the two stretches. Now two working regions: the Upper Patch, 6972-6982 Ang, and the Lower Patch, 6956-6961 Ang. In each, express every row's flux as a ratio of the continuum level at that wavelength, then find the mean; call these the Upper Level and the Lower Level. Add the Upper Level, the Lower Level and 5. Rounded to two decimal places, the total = 7.06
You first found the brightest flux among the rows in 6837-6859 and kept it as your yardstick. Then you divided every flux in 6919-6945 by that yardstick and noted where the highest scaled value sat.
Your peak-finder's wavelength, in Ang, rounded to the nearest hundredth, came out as 6931.25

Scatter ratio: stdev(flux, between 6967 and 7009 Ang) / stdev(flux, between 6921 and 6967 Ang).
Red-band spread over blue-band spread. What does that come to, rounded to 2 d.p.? 3.08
